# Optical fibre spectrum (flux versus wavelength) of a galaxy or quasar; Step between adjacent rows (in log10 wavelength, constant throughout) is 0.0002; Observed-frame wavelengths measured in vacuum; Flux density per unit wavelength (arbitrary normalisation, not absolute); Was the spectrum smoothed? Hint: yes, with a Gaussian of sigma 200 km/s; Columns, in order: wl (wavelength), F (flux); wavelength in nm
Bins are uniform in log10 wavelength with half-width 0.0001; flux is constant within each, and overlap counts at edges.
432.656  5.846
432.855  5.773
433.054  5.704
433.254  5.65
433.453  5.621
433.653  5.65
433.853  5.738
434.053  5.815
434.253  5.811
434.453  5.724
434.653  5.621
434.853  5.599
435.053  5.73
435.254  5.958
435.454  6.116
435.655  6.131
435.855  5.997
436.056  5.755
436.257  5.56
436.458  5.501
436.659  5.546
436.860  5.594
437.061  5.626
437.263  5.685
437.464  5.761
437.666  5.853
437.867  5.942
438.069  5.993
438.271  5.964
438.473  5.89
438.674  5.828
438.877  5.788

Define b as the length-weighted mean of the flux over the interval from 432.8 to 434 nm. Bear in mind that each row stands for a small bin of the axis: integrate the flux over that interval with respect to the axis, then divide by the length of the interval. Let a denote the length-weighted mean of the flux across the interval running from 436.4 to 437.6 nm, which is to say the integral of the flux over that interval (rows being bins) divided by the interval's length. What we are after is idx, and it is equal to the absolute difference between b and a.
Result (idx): 0.06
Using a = 5.63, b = 5.69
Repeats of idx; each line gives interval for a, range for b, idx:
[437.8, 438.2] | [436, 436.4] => 0.33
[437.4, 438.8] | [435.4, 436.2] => 0.08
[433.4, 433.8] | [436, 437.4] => 0.03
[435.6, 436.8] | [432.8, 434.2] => 0.02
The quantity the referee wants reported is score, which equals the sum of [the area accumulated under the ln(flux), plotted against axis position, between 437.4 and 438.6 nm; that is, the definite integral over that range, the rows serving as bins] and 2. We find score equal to 4.1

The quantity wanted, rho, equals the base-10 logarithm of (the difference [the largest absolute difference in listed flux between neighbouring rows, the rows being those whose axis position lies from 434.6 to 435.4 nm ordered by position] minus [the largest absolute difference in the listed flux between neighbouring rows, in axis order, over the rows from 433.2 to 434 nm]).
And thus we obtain -0.85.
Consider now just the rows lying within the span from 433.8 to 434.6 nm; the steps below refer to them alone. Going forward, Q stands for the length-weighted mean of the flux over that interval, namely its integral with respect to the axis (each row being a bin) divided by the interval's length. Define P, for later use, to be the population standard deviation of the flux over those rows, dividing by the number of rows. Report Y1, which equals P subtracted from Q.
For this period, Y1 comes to 5.72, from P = 0.041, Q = 5.76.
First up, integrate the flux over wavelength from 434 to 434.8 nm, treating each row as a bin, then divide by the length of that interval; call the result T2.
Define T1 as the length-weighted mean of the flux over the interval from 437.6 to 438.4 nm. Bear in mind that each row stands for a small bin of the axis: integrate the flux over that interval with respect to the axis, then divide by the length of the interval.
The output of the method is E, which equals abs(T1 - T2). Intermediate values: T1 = 5.94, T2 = 5.73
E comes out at 0.21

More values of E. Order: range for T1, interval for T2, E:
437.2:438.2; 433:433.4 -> 0.19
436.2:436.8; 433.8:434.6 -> 0.23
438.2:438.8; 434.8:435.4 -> 0.08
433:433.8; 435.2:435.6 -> 0.40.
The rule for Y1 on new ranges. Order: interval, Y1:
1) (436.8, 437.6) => 5.61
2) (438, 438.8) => 5.85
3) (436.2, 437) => 5.52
